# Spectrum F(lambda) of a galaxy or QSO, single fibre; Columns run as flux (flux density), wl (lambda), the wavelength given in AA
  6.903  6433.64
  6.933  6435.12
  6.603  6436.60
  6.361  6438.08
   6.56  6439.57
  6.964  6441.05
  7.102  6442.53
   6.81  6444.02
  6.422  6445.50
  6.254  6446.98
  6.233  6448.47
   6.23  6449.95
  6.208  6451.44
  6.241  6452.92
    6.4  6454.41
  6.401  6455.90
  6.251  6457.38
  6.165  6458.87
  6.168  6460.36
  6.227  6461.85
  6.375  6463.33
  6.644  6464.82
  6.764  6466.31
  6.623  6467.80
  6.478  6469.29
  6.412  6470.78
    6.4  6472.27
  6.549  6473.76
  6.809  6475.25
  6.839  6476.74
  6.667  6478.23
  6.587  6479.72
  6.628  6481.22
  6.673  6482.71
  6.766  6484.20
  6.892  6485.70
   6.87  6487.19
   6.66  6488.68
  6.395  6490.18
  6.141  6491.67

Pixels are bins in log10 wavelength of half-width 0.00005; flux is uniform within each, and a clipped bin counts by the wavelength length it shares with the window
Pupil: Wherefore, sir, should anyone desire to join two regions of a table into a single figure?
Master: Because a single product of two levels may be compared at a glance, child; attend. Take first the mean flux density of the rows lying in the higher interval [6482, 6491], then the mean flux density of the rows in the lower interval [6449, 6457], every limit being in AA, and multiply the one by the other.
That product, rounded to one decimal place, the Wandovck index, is 42.2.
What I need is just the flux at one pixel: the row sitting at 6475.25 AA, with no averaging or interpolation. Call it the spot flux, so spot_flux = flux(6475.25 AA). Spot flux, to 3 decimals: 6.809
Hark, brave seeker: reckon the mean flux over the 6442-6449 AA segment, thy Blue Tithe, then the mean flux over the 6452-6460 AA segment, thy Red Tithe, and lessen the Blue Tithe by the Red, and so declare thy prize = 0.27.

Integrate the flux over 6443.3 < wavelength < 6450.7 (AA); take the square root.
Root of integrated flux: 6.9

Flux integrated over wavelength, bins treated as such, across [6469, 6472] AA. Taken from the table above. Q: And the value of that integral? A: 19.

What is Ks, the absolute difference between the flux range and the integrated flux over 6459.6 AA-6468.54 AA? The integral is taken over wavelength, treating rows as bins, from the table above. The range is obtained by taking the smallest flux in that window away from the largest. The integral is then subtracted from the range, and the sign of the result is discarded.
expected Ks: 57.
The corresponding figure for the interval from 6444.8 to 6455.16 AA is 65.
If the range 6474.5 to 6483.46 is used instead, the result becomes 60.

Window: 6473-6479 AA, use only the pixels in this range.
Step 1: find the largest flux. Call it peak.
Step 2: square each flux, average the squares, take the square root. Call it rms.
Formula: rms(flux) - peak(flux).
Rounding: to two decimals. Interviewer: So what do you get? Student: -0.12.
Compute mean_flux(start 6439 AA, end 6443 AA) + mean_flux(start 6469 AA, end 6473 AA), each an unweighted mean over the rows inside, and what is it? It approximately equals 13.3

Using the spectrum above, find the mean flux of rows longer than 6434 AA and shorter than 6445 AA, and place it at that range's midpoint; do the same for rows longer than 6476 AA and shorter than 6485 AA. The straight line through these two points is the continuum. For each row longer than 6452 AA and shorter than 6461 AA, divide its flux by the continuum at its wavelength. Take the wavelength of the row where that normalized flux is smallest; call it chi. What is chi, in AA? 6458.87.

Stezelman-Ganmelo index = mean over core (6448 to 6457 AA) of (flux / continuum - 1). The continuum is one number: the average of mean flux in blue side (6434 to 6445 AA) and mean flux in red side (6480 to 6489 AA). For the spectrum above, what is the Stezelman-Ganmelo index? -0.07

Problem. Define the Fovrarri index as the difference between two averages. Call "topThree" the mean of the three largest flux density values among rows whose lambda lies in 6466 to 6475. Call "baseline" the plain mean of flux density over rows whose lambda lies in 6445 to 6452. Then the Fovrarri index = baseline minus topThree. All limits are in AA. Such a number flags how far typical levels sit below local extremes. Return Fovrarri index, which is -0.38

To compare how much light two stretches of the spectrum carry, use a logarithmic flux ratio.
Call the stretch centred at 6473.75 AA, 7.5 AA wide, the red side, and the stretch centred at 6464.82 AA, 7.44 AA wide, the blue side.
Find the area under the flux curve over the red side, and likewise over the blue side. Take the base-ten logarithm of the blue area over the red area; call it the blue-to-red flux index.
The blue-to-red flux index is -0.01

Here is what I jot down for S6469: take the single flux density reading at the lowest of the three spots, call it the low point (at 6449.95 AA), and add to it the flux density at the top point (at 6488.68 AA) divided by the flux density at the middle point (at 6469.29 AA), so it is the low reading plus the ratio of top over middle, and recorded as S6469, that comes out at 7.26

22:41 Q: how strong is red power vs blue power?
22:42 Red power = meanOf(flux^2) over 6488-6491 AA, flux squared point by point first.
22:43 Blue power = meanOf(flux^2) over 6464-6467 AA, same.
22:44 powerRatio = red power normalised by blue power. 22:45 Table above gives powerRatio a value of 0.95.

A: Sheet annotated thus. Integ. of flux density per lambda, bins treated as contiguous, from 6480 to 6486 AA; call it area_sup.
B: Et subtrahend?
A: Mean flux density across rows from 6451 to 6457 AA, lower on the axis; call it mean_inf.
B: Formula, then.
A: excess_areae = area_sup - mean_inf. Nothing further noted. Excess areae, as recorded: 33.9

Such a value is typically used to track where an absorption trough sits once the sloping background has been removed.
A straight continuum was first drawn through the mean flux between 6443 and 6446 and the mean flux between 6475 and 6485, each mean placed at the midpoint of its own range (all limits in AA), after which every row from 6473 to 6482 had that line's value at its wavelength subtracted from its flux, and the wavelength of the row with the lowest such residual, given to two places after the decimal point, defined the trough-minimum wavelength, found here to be 6473.76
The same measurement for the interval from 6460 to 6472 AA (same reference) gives 6460.36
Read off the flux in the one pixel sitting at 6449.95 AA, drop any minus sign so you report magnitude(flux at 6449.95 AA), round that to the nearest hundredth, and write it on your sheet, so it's 6.23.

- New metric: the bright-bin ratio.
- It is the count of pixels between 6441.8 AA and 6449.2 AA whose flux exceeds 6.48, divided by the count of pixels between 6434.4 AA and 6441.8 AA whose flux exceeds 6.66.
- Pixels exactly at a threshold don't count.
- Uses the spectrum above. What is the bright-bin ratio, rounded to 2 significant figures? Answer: 1.0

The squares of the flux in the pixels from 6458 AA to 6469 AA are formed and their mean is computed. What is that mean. 41.3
